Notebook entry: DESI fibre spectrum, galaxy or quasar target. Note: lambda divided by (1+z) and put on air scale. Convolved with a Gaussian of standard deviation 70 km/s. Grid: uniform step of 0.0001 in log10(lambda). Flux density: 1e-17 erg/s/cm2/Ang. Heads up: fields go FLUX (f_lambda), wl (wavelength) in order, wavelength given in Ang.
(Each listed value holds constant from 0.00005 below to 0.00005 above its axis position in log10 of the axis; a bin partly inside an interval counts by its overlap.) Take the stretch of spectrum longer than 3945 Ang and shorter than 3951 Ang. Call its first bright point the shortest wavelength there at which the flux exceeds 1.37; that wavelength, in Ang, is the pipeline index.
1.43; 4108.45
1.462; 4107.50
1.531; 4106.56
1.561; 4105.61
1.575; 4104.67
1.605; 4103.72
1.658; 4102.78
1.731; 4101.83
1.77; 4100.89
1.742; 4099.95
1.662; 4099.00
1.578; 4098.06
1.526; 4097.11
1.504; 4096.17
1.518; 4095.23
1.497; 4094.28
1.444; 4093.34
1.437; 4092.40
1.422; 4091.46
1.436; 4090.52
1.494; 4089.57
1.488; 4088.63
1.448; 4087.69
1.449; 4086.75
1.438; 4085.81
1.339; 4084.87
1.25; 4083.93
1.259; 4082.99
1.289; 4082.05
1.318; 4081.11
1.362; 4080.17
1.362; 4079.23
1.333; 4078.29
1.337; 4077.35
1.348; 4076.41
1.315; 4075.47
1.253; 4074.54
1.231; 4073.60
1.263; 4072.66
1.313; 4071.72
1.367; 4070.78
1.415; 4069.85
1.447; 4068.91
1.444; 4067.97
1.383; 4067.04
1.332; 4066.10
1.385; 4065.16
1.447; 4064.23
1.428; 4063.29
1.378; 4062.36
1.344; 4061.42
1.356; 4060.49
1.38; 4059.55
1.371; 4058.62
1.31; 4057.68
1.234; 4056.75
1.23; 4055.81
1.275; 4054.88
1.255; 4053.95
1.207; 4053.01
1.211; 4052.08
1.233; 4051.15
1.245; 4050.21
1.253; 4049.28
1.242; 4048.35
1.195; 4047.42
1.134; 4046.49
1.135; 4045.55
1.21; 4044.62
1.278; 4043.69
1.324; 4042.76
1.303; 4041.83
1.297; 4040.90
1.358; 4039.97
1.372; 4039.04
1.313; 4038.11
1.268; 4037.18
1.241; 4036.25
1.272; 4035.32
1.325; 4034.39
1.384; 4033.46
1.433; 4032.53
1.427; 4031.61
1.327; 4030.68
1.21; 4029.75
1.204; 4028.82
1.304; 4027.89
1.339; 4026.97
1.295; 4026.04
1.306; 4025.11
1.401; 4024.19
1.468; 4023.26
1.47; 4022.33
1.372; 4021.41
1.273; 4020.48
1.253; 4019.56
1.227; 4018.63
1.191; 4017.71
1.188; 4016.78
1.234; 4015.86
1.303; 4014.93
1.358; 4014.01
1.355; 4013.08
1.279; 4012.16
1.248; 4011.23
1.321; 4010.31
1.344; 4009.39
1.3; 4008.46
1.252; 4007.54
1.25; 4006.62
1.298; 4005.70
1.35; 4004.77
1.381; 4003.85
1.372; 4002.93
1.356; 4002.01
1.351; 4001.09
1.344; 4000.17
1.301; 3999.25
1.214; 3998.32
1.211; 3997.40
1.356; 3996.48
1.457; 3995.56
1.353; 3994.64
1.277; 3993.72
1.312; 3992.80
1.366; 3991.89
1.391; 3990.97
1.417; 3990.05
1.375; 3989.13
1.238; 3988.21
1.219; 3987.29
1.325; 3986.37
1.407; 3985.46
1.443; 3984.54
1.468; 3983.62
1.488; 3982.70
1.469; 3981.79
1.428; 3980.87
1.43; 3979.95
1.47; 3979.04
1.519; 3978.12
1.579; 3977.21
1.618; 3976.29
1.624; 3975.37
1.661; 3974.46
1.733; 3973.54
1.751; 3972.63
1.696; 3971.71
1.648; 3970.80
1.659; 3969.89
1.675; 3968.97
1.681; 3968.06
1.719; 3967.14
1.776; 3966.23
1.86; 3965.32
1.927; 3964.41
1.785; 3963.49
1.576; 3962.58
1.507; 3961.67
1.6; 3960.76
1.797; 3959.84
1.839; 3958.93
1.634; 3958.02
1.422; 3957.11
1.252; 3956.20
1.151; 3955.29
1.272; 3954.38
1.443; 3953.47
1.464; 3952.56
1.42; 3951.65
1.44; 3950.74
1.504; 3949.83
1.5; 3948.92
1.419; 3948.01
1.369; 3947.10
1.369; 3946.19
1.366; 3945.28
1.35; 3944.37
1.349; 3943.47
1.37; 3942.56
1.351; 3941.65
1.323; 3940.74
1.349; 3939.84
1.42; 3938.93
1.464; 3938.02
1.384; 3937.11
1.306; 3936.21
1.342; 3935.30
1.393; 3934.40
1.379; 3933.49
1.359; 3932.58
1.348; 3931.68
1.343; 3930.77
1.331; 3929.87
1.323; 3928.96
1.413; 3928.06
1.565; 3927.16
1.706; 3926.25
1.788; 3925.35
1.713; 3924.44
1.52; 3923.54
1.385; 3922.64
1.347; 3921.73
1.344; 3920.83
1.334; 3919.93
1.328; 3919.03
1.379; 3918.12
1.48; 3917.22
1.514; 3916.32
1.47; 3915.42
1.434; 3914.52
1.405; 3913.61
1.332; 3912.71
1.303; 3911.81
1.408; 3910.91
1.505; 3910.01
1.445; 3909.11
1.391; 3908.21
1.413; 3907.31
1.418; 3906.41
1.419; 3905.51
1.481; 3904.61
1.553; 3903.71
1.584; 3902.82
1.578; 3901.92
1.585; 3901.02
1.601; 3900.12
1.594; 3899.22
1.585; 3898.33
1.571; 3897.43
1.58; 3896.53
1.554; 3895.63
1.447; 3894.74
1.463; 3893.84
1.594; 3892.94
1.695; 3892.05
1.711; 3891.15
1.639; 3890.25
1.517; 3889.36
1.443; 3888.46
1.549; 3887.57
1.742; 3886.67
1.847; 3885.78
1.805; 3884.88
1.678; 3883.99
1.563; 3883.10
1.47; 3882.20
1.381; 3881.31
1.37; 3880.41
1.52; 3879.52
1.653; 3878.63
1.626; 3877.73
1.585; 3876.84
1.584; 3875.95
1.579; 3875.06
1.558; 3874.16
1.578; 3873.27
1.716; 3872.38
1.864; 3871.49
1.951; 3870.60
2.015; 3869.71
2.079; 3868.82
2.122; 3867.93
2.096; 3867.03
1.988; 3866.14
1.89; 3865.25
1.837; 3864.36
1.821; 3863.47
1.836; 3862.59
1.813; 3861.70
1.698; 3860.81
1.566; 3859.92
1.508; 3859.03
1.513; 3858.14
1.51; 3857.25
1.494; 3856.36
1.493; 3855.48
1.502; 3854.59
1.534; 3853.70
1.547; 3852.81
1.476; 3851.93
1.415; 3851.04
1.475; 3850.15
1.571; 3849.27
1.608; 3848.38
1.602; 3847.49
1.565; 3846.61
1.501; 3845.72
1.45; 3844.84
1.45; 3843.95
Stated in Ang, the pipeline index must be 3948.01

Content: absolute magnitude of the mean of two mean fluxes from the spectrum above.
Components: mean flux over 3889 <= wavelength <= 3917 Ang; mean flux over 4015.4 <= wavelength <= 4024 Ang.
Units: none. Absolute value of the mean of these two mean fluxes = 1.40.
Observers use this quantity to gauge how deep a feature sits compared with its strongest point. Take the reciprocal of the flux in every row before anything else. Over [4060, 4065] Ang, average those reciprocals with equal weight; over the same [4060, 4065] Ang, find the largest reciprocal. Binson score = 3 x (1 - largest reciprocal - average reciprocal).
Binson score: -1.39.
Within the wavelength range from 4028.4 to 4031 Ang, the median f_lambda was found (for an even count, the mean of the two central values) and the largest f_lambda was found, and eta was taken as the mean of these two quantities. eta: 1.27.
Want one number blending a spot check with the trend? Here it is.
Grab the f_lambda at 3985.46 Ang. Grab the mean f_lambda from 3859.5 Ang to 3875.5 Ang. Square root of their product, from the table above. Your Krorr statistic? 1.61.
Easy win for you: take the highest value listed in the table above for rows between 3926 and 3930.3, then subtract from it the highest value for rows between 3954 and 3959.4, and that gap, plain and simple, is -0.13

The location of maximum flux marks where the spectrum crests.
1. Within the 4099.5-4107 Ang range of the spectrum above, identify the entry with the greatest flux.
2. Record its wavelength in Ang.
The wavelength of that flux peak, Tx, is 4100.89 Ang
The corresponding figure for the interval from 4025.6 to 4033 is 4032.53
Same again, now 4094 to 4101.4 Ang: 4100.89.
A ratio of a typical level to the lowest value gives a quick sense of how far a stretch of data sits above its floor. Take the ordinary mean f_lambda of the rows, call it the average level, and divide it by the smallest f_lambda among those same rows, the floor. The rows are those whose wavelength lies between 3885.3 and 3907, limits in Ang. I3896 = 1.11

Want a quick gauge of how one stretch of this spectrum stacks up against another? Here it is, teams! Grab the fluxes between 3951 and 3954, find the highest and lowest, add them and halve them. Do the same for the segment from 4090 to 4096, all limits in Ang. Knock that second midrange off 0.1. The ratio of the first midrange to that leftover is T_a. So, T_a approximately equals -1.05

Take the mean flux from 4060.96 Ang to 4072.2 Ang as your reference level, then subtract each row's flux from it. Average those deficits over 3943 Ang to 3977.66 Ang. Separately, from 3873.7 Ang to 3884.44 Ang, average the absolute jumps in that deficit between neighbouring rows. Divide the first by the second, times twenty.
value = -56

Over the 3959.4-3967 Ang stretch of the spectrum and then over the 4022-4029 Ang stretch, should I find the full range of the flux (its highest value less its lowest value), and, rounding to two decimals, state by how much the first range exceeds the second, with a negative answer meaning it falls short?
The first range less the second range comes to 0.15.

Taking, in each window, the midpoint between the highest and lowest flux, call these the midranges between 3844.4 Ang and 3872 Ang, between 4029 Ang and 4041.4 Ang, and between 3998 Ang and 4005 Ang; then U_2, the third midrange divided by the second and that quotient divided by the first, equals 0.56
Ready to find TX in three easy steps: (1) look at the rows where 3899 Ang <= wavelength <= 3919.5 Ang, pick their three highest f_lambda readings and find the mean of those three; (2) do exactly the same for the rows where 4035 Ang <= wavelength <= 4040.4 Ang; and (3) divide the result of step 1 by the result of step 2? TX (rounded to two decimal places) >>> 1.18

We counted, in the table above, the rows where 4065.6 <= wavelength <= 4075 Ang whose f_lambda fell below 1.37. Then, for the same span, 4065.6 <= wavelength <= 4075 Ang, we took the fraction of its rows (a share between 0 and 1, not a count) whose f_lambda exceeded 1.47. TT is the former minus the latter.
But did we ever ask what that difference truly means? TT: 6.0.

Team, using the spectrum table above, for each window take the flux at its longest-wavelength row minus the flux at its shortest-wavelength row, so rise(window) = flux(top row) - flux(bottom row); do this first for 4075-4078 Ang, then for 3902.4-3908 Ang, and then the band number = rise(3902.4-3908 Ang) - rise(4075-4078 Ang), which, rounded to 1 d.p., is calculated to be -0.2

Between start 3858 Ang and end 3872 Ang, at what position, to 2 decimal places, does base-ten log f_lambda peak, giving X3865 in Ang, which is 3867.93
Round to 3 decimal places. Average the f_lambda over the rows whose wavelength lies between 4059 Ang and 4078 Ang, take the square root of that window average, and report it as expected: 1.165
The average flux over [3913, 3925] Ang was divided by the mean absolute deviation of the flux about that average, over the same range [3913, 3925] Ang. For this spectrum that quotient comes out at 18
